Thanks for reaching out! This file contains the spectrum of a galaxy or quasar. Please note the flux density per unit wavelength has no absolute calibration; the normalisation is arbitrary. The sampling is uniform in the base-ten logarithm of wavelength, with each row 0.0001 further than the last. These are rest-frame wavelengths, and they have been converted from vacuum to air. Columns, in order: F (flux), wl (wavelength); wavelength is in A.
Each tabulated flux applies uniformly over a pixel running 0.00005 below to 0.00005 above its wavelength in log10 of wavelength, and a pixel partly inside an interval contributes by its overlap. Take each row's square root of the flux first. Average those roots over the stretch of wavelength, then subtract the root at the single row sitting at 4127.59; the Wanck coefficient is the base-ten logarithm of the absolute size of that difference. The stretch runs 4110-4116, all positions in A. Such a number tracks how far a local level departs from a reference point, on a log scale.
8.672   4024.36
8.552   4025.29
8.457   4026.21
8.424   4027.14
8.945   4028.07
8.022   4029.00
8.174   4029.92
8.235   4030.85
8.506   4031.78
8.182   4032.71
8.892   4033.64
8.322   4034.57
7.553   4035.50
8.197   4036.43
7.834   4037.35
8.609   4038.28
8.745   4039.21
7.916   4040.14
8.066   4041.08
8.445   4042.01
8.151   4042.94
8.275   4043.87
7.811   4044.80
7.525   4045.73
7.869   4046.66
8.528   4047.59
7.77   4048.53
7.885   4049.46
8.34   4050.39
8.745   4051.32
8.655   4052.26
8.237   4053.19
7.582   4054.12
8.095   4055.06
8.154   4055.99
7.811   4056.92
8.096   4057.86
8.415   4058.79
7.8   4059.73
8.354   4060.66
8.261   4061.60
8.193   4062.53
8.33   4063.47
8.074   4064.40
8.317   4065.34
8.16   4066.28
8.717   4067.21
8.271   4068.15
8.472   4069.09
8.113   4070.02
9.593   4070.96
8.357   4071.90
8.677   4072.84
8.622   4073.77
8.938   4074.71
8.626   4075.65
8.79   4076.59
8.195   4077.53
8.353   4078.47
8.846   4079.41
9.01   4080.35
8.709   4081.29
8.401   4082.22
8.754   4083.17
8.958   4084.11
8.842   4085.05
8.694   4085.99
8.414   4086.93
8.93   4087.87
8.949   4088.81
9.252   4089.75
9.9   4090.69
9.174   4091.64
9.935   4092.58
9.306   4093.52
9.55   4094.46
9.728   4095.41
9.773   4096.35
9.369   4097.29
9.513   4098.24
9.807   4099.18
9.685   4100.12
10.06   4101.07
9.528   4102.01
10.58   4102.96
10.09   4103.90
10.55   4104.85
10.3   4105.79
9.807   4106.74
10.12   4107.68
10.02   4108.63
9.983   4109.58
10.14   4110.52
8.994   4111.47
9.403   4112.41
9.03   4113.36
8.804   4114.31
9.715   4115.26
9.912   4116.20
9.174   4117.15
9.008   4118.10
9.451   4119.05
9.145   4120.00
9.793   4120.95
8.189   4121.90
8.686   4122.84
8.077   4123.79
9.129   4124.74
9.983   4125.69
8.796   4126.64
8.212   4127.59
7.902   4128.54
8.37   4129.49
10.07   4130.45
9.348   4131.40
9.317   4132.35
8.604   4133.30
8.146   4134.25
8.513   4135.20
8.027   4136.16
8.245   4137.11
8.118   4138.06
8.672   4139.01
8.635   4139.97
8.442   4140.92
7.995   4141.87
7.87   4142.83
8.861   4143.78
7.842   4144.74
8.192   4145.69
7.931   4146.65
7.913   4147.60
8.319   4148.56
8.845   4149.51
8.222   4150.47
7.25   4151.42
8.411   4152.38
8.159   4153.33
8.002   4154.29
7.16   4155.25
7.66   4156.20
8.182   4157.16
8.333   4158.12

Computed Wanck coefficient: -0.7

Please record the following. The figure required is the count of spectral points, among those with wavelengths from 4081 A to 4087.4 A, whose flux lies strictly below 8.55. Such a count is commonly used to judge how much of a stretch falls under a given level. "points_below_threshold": 2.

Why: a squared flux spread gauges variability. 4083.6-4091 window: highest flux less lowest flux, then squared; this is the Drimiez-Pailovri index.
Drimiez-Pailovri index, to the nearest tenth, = 2.2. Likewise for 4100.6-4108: 1.1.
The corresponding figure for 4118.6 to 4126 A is 3.6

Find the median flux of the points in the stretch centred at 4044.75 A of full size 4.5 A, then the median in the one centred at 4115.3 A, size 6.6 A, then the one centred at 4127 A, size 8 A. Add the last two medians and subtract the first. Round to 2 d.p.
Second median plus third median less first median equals 9.89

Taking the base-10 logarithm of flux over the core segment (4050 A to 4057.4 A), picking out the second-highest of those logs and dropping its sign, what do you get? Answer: 0.94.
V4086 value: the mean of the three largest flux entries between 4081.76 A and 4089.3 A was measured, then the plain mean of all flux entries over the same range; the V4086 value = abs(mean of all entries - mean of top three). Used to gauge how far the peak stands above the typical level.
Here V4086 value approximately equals 0.20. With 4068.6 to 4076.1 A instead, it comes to 0.39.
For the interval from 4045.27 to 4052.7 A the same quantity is 0.48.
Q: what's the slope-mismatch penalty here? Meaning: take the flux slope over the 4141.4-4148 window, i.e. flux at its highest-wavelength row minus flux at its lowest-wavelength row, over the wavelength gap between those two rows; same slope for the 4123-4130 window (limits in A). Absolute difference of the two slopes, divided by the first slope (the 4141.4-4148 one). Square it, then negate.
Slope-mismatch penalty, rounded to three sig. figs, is -21.1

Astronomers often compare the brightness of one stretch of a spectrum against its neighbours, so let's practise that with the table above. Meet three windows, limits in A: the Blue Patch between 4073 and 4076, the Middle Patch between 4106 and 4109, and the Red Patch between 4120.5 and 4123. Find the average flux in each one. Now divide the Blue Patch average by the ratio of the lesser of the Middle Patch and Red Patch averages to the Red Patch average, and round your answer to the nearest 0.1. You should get 8.7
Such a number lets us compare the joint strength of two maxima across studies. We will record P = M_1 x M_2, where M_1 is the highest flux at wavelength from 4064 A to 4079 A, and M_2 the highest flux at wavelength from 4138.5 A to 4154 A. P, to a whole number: 85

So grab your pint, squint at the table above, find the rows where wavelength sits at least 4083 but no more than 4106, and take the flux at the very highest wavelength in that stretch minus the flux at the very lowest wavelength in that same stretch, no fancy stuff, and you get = 1.5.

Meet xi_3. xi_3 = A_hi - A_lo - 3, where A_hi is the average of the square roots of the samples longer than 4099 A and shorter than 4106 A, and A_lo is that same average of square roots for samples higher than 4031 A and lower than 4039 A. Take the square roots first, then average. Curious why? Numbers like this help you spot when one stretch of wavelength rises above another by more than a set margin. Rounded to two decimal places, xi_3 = -2.70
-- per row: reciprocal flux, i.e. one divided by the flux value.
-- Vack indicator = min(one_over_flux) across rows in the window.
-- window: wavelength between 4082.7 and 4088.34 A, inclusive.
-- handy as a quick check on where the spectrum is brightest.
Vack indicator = 0.112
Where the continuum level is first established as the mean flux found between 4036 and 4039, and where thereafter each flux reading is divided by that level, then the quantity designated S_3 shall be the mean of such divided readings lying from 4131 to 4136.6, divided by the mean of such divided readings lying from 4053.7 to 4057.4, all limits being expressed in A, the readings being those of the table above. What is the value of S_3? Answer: 1.09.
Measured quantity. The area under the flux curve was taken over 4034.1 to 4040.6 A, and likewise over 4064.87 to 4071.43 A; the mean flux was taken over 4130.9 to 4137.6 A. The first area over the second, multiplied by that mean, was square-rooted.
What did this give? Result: 2.9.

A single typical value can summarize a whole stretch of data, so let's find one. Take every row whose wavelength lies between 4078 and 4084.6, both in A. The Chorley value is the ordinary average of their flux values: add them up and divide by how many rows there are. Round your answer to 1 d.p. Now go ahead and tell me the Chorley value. 8.7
